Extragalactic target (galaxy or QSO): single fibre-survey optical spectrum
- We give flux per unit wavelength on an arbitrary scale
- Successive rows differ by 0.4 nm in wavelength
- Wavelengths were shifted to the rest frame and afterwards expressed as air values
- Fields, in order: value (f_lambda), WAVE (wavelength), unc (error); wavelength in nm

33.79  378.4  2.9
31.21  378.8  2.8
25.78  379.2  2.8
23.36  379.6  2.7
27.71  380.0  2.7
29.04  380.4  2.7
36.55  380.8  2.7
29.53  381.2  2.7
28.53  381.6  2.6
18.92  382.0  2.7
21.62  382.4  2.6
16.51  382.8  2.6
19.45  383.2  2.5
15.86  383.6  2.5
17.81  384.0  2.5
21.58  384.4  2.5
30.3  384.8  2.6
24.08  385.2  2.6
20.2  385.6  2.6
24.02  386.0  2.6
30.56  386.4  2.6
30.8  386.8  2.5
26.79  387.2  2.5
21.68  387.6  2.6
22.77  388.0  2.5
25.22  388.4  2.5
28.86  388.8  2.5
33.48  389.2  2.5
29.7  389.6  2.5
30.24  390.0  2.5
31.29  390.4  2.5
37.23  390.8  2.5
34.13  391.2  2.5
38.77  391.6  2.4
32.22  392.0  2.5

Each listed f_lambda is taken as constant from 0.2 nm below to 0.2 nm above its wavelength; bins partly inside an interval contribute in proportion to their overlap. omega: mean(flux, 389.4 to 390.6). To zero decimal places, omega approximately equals 30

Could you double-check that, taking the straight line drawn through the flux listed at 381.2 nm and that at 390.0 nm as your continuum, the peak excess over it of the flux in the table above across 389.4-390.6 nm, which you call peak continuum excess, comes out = 1.0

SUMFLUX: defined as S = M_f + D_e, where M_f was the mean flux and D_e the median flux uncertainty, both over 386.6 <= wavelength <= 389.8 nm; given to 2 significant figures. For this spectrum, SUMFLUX 30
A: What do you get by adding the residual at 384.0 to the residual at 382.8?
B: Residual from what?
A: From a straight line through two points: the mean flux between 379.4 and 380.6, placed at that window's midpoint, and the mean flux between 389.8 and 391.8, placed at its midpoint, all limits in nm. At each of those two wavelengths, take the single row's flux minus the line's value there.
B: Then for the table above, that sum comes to -24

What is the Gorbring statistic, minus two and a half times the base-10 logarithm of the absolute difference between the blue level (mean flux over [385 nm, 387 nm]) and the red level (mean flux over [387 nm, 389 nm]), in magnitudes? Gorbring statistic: 0.2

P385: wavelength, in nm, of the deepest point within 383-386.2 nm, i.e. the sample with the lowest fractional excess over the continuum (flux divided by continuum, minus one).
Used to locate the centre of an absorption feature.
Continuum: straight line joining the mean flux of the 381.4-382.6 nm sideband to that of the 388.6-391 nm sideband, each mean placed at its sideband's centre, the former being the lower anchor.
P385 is 383.6 nm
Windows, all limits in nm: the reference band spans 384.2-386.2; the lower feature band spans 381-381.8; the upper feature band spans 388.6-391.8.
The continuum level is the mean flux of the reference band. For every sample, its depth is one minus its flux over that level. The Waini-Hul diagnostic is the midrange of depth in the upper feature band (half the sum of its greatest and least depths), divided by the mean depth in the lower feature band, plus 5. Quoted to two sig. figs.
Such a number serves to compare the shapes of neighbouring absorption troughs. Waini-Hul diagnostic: 7.0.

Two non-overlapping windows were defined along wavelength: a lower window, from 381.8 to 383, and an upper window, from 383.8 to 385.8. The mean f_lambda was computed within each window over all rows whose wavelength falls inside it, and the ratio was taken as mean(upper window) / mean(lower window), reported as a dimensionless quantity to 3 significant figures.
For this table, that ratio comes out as 1.20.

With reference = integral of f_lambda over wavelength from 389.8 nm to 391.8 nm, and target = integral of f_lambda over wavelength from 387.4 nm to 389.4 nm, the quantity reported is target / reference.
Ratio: 0.77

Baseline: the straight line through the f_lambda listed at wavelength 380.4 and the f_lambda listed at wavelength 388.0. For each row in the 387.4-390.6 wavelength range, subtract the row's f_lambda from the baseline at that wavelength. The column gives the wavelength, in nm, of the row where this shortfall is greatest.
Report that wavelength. 387.6 nm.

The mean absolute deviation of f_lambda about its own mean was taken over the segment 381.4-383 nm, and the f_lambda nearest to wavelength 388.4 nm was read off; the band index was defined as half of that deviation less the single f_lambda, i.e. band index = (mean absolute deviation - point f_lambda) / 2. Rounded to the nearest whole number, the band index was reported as -11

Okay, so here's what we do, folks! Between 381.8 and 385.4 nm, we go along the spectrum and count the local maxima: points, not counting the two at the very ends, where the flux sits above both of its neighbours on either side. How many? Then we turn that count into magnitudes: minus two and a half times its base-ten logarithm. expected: -1.2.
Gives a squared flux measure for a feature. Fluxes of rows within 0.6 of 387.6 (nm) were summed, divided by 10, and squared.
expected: 51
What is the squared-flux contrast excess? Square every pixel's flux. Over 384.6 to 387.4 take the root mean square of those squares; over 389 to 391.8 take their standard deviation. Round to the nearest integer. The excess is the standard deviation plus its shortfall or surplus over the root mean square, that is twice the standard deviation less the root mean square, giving -314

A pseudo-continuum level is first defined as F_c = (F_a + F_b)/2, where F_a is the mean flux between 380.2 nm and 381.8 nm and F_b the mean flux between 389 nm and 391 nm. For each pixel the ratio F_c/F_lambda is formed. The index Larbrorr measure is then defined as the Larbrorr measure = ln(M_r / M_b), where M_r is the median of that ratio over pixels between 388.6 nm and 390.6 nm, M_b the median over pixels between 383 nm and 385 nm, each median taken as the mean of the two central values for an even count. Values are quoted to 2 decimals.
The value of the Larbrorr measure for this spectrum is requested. -0.44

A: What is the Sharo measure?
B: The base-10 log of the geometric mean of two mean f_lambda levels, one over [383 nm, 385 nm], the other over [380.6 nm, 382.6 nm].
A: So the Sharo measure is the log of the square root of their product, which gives 1.377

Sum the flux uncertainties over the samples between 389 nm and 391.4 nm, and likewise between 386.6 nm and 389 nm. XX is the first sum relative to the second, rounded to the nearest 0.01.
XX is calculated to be 0.99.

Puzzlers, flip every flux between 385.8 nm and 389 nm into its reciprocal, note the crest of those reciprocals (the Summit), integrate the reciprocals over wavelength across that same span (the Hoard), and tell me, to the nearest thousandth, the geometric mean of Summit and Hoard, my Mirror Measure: 0.075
